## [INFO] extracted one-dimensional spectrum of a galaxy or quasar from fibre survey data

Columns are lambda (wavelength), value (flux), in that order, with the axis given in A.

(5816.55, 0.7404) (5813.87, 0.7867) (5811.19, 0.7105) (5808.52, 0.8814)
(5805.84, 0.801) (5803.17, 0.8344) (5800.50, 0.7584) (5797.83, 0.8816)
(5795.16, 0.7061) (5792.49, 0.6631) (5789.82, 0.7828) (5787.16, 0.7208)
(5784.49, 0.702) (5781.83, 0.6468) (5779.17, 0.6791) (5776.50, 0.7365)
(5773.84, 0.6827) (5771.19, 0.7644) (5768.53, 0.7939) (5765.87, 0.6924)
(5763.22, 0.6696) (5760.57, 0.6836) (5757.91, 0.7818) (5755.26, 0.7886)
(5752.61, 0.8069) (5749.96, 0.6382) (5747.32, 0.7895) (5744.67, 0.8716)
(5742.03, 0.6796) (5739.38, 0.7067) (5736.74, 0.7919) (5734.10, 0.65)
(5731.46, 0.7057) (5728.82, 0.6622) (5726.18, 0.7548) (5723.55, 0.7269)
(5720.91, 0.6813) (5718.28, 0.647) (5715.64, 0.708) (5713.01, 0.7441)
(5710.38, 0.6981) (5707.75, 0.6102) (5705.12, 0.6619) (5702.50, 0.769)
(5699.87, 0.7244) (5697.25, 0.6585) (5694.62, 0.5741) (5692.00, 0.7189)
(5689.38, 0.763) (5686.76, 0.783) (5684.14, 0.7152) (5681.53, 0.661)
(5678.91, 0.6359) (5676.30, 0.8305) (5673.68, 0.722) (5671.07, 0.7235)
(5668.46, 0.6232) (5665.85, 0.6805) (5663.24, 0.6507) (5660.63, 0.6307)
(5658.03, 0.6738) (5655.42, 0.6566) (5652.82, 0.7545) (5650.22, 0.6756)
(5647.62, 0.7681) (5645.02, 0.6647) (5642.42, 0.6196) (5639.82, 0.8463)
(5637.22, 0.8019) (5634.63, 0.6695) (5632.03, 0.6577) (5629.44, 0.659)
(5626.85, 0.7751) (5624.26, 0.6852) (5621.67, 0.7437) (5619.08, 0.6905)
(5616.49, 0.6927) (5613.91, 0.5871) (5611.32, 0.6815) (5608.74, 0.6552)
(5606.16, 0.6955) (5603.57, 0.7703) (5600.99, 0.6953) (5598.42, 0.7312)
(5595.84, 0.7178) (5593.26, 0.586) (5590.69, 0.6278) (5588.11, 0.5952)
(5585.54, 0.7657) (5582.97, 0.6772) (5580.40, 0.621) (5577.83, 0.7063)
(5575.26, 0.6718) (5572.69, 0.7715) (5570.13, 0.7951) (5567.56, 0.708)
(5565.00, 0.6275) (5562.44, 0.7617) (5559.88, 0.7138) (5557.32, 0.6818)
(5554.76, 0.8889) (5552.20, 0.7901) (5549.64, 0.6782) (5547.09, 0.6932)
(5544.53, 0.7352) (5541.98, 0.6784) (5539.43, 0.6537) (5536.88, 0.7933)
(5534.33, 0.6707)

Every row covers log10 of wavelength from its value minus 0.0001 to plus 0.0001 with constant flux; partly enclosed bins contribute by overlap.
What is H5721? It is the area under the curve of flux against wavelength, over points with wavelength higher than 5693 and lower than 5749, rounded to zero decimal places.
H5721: 39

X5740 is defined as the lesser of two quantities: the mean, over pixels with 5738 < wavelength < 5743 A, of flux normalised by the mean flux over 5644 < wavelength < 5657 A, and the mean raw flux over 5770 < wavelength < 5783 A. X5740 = 0.702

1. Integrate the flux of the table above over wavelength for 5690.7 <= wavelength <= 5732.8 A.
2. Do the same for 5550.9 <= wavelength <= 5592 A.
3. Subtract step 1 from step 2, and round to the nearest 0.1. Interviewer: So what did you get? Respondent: 0.2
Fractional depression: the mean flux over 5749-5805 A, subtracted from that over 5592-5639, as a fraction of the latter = -0.06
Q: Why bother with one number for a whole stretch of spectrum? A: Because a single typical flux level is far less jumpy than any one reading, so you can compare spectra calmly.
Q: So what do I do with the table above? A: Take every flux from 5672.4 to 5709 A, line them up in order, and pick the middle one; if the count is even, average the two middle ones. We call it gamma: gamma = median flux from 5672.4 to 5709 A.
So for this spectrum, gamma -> 0.72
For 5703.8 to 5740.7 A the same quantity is 0.70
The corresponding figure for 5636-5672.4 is 0.67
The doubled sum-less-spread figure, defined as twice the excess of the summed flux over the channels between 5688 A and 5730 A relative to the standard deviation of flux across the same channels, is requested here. 22.1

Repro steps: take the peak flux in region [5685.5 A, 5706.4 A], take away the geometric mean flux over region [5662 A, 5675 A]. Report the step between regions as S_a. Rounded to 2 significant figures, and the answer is 0.10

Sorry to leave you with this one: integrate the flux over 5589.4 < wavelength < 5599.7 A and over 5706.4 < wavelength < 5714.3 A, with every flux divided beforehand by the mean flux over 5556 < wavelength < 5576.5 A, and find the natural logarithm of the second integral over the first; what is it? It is -0.2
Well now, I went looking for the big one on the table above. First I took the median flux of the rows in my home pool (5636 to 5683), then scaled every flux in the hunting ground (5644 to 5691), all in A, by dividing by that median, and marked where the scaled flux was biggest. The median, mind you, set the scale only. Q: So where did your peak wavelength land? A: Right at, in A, 5676.30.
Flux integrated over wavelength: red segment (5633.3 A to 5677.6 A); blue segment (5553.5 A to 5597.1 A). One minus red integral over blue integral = -0.02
